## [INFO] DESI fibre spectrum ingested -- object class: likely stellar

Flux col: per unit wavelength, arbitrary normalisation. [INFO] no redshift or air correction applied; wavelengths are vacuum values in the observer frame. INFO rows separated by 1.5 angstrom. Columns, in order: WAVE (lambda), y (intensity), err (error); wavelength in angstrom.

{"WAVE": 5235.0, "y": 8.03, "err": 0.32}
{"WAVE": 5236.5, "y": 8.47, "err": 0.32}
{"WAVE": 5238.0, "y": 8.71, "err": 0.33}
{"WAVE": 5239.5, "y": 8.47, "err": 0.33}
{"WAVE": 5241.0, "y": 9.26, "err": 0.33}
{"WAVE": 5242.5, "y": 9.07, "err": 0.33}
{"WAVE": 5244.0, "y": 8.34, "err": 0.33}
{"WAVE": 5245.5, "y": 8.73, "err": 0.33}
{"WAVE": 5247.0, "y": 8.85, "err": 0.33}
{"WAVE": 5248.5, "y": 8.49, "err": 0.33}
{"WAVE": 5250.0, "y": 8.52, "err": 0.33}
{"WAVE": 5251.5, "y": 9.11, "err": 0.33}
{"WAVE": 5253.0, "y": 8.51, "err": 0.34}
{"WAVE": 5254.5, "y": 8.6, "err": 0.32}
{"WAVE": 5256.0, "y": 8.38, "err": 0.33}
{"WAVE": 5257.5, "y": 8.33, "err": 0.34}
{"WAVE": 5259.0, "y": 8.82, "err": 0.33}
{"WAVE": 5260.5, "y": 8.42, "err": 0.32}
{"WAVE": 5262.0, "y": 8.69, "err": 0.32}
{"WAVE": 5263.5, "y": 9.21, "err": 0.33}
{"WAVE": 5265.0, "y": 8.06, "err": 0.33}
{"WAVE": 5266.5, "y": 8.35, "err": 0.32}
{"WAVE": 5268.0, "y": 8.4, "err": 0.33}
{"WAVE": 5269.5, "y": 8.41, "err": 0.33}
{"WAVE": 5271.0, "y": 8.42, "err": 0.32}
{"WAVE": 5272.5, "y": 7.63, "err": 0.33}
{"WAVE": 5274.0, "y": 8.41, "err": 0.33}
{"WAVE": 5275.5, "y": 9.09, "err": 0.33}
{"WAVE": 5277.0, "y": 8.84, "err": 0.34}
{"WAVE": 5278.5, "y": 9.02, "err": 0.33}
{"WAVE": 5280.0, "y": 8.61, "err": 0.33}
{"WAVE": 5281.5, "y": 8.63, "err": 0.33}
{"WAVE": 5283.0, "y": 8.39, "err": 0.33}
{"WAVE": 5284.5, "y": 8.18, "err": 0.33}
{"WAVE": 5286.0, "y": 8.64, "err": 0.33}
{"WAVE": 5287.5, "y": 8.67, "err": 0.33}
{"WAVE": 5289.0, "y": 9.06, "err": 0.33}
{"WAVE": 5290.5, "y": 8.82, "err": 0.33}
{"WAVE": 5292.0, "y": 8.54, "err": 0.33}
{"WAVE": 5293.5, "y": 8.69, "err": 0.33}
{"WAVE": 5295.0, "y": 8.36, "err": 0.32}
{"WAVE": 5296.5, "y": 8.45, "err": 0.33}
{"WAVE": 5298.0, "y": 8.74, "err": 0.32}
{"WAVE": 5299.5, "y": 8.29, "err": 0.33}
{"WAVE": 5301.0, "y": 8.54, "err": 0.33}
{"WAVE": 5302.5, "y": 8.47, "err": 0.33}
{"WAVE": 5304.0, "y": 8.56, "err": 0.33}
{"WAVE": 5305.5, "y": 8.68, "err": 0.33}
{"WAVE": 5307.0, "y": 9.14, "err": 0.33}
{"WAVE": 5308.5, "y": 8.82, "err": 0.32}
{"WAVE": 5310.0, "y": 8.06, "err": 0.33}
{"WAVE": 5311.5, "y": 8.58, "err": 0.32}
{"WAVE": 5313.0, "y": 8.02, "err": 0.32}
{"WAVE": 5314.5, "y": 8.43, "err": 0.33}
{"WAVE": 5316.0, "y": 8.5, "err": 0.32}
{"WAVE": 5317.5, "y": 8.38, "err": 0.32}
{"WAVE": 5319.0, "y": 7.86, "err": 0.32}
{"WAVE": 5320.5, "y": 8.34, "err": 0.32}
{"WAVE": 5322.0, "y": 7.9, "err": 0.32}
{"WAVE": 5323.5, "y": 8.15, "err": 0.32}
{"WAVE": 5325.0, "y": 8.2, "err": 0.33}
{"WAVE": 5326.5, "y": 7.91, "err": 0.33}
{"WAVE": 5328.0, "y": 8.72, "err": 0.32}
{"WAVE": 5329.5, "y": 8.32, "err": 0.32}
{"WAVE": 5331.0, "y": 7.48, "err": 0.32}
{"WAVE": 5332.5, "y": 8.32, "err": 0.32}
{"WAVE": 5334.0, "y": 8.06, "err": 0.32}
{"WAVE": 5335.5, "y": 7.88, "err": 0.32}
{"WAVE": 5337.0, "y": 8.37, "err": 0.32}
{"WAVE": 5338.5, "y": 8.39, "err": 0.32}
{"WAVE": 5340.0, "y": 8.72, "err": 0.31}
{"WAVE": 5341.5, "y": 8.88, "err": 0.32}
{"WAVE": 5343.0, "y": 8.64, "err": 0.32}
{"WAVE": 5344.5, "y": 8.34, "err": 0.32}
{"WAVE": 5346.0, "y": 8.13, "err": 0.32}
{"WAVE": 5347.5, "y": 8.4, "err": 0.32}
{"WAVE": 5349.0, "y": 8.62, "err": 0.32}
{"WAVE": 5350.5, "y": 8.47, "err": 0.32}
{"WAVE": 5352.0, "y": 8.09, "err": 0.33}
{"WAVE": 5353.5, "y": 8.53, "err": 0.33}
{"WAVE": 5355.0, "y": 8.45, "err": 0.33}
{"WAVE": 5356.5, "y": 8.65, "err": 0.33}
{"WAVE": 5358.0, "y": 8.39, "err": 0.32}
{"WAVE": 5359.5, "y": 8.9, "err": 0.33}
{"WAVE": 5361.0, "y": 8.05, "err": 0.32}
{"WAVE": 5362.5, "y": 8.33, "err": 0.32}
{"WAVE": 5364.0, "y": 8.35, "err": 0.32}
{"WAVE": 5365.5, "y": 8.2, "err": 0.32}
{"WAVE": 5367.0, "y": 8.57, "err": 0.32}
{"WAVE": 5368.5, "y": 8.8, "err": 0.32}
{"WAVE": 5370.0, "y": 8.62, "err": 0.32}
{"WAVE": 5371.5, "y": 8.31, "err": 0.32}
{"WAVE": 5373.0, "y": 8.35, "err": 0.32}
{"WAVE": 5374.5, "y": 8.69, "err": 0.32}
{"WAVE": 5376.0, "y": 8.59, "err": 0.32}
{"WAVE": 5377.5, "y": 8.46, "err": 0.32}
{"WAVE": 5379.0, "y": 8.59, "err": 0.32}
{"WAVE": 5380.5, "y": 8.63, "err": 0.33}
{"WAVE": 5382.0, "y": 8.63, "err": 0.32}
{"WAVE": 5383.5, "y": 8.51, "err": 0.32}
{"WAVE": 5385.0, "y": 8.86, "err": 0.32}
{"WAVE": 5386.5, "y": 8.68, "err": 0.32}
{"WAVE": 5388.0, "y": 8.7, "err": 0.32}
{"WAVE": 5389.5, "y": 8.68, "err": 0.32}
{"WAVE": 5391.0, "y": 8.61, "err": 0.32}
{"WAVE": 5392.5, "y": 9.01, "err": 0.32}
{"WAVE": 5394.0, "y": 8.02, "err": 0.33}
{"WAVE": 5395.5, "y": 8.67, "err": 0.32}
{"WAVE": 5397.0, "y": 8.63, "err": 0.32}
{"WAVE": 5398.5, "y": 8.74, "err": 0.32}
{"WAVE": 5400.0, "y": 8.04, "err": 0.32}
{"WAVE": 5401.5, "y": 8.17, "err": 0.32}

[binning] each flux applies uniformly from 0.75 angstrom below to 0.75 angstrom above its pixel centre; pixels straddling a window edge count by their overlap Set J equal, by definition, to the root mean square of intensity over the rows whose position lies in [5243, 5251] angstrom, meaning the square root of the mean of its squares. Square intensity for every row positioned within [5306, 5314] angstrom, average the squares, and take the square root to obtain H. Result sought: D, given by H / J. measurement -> 0.99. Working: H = 8.54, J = 8.59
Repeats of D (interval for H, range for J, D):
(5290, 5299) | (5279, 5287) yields 1.01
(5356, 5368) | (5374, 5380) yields 0.98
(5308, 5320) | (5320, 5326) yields 1.02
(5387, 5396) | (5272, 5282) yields 1.00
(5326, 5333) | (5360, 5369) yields 0.97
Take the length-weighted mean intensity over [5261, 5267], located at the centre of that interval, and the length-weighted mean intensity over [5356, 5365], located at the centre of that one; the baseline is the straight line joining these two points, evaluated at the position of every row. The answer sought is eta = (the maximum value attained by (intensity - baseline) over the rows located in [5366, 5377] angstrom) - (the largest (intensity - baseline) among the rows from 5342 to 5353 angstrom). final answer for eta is 0.2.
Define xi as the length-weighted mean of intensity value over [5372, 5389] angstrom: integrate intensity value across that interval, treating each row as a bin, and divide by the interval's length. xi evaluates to 8.60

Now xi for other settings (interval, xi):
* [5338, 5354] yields 8.47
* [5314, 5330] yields 8.24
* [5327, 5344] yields 8.34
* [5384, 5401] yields 8.60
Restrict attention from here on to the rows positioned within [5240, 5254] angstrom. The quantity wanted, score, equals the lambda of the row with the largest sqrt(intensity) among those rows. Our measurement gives 5241.0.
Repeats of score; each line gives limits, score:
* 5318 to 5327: 5320.5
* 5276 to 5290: 5289.0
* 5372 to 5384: 5374.5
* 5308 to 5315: 5308.5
